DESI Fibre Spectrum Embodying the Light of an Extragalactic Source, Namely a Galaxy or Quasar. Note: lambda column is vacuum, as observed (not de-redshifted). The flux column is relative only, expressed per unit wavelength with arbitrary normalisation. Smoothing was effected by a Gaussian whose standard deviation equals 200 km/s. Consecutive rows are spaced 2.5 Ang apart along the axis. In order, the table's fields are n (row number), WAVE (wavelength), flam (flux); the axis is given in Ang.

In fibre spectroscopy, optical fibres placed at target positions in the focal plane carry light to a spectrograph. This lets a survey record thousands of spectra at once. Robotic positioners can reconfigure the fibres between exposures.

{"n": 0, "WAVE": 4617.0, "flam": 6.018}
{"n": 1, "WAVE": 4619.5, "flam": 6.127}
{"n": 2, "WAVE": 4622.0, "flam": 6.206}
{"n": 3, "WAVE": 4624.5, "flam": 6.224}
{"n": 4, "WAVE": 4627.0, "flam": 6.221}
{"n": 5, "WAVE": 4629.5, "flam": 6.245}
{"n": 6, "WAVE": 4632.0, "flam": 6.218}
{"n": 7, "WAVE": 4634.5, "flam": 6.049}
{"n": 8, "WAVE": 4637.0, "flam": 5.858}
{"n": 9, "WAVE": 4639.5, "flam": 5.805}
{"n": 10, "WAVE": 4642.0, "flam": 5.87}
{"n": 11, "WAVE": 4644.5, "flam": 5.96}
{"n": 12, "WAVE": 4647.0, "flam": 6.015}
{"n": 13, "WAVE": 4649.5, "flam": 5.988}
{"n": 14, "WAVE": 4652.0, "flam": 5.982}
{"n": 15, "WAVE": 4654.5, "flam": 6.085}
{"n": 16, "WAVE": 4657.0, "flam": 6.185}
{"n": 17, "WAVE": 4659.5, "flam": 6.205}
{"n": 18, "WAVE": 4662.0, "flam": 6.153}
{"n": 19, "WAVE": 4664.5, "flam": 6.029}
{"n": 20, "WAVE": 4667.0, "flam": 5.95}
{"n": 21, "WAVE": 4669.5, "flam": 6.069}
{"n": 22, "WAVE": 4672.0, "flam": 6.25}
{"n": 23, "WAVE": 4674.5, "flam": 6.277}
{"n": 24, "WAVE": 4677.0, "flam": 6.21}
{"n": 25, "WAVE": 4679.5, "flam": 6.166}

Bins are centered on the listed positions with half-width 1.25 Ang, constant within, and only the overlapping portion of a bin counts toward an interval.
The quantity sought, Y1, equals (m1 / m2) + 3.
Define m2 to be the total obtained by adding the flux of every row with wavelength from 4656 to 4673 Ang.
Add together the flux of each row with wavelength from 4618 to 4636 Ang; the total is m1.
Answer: 4.01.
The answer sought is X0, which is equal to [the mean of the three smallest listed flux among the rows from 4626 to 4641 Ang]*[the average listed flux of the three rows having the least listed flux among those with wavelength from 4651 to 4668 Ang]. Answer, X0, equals 35.35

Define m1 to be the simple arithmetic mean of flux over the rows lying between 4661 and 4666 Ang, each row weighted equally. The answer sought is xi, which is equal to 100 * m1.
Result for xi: 609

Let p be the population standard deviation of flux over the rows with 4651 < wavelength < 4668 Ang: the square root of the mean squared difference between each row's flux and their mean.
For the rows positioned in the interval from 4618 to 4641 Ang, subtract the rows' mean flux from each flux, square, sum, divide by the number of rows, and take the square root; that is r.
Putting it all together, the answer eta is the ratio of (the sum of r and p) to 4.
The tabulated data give 0.063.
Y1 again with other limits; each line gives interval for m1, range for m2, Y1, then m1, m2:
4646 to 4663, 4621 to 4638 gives 3.99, 42.6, 43.0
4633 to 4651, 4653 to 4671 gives 3.97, 41.5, 42.7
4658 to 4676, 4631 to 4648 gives 4.03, 42.9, 41.8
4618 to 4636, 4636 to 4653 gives 4.04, 43.3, 41.5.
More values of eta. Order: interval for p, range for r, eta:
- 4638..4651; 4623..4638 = 0.055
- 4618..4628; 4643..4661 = 0.033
